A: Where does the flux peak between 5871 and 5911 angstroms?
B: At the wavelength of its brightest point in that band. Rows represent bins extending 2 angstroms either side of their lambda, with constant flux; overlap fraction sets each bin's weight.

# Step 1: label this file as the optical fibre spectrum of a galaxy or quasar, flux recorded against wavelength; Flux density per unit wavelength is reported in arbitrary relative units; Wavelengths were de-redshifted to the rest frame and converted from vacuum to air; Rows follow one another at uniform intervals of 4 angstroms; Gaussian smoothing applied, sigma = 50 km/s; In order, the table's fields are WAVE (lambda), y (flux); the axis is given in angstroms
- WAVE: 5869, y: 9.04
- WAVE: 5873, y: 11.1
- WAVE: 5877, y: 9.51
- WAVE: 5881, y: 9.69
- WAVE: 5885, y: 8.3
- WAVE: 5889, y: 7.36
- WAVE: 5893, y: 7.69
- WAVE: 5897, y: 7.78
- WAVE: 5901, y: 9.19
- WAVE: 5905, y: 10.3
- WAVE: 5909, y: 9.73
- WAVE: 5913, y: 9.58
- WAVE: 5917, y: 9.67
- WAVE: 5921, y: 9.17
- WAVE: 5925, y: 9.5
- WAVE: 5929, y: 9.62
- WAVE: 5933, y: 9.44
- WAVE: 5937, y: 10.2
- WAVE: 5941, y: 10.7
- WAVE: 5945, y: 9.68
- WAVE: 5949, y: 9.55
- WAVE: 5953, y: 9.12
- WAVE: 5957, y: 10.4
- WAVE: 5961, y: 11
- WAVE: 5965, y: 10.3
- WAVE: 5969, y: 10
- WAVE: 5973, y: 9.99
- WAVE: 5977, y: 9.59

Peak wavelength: 5873 angstroms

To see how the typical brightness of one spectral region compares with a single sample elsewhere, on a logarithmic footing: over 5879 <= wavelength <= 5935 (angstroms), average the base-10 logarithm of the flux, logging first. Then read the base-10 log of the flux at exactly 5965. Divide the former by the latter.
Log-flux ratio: 0.943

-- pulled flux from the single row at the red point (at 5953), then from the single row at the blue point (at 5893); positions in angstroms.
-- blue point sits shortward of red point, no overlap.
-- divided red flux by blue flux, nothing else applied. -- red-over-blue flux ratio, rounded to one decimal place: 1.2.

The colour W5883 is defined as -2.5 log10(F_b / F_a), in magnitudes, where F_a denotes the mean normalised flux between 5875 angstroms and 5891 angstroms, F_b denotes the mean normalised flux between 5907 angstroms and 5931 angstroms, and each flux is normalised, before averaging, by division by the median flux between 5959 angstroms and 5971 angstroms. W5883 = -0.10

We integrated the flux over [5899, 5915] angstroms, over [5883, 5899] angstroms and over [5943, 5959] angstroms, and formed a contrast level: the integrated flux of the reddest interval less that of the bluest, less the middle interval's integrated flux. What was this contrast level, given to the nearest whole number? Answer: -125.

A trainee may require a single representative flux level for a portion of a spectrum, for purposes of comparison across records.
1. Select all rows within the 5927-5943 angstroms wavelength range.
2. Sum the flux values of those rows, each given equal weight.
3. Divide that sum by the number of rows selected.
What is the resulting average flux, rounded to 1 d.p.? 10.0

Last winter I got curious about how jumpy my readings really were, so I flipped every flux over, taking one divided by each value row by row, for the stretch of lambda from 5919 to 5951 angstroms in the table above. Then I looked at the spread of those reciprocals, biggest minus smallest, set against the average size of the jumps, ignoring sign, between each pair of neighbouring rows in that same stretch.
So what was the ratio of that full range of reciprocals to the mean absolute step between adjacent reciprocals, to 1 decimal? 3.5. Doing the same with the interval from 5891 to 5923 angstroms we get 4.9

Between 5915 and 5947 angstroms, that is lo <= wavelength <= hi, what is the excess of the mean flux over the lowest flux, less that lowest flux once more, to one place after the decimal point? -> -8.6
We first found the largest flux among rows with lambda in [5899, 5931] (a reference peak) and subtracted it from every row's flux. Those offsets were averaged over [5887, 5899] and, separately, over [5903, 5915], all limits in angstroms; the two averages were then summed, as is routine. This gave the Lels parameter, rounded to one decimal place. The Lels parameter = -3.1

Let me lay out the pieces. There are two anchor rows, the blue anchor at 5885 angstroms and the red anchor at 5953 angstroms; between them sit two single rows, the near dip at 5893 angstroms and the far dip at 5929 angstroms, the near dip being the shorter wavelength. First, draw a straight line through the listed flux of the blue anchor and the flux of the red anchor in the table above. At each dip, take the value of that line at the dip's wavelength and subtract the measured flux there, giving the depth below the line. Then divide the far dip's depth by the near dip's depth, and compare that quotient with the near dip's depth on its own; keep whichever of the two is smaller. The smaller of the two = -1.1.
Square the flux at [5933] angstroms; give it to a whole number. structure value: 89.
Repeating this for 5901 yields 84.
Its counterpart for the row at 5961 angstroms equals 121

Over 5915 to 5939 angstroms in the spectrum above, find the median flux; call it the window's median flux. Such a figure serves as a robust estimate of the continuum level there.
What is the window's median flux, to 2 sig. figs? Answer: 9.6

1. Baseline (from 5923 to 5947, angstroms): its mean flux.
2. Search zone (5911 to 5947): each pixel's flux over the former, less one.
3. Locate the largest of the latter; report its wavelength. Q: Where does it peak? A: 5941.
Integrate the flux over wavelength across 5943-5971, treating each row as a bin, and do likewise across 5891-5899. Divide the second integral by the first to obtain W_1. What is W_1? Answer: 0.22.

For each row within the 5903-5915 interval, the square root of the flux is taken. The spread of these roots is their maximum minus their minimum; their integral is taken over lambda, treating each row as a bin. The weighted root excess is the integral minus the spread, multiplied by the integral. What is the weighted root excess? 1417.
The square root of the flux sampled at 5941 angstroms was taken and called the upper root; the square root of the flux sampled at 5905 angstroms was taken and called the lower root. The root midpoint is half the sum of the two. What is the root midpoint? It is 3.24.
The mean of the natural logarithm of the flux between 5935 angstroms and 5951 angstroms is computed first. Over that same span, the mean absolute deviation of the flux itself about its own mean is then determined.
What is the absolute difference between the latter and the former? 1.89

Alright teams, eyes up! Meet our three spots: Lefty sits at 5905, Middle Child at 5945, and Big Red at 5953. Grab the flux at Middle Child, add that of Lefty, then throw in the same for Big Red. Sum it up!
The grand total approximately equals 29.1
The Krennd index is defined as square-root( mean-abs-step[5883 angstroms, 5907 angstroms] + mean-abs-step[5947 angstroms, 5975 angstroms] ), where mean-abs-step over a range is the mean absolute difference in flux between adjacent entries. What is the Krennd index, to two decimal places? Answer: 1.15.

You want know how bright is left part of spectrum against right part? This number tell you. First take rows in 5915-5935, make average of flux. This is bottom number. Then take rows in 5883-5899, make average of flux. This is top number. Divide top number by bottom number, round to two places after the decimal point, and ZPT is 0.82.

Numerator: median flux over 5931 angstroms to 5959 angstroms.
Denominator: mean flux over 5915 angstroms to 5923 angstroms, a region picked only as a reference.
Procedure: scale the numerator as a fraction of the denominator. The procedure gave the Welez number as 1.03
